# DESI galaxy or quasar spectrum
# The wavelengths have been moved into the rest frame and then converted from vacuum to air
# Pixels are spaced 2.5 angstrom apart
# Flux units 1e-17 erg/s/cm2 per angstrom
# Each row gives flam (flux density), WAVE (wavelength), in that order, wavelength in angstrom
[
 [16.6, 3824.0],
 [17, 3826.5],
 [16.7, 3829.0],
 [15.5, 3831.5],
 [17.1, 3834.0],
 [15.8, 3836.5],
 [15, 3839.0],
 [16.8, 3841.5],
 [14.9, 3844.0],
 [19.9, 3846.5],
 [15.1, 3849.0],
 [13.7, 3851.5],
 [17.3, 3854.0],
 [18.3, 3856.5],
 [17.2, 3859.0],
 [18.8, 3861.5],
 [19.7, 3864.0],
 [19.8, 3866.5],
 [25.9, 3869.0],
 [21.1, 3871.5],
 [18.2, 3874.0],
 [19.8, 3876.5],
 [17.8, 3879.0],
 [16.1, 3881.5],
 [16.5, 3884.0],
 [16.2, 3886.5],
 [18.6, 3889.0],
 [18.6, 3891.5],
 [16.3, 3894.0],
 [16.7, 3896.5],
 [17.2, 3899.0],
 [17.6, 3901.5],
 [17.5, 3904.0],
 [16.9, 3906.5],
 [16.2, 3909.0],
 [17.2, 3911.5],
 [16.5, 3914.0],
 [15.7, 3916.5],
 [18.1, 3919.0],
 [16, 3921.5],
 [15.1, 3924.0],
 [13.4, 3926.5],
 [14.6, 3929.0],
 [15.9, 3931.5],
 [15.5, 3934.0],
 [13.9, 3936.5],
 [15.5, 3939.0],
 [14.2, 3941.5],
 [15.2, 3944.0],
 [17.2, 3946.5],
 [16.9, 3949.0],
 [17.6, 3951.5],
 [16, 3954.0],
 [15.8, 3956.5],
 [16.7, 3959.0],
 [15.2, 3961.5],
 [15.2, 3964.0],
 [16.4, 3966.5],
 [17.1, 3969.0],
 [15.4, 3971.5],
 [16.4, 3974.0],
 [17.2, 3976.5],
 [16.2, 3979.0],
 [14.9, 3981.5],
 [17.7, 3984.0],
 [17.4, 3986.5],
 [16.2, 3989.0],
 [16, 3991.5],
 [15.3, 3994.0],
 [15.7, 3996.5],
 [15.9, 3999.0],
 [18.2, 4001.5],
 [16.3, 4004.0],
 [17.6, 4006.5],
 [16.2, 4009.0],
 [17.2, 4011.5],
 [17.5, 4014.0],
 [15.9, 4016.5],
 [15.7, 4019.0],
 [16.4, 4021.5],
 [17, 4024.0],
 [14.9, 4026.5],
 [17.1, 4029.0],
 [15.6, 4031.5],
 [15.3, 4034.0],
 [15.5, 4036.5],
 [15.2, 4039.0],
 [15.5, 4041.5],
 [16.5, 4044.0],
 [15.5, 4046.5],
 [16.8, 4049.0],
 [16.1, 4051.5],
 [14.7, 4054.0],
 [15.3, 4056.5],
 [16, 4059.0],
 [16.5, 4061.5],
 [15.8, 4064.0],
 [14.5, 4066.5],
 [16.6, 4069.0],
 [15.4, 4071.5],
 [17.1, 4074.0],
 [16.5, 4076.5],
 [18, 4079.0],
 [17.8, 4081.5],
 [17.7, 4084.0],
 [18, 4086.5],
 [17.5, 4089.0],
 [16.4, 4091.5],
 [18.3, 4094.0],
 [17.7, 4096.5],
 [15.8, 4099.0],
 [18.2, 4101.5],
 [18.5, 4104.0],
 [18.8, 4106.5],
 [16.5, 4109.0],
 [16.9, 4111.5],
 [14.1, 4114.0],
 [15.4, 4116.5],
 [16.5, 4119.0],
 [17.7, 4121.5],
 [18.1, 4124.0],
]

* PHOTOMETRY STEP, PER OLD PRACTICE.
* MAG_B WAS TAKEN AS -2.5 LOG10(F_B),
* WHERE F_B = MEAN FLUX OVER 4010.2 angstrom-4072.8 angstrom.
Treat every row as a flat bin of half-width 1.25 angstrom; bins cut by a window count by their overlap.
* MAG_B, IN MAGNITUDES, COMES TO -3.01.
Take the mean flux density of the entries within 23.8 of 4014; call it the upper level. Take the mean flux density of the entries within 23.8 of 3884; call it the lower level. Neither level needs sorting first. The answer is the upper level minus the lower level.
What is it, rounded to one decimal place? -2.1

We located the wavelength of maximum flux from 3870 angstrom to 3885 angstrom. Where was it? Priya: 3871.5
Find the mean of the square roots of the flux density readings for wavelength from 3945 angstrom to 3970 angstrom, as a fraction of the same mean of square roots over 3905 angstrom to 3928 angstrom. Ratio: 1.01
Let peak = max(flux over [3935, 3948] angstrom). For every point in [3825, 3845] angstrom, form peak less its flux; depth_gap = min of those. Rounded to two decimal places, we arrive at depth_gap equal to 0.10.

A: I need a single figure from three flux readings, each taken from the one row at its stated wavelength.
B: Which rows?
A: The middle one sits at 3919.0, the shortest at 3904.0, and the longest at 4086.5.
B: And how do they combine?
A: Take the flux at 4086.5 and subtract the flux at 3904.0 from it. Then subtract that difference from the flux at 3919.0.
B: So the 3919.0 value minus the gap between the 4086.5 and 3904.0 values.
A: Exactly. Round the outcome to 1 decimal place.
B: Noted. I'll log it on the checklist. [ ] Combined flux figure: 17.6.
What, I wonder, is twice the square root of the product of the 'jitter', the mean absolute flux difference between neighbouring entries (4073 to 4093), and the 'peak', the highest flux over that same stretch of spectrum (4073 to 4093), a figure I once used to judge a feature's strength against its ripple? 6.7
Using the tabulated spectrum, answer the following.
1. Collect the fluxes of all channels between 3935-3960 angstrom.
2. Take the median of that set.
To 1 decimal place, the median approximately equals 15.9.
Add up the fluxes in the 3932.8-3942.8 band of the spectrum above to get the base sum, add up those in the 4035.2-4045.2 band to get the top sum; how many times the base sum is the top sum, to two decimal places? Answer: 1.06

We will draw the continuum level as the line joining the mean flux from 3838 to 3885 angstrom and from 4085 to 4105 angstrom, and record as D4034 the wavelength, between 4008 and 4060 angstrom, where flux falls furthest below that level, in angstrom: 4054.0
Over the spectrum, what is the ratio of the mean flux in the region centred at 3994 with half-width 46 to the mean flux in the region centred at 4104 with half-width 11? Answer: 0.95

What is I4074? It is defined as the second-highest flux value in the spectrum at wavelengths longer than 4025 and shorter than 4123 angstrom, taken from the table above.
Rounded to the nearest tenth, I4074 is 18.5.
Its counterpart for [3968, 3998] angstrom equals 17.4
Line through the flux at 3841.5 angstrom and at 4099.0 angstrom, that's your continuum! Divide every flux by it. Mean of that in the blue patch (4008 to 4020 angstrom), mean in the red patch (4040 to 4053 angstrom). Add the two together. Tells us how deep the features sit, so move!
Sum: 2.03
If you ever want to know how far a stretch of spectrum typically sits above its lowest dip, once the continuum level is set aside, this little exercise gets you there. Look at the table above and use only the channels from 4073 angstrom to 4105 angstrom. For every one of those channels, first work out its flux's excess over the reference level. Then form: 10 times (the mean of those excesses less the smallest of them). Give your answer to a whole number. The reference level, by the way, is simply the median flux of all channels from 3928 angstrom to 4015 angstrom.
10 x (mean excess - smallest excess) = 17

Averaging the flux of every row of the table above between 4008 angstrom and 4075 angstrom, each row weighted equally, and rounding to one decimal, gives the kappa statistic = 16.0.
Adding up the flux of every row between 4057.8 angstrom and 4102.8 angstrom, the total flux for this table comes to 304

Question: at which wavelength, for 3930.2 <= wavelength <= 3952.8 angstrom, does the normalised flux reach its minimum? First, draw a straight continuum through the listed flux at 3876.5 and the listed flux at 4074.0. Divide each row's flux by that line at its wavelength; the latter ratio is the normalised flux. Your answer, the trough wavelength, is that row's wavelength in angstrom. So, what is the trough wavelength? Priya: 3936.5 angstrom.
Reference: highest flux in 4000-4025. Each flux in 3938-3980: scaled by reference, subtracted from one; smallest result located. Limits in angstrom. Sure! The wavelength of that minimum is 3951.5 angstrom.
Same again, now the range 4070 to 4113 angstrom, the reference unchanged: 4106.5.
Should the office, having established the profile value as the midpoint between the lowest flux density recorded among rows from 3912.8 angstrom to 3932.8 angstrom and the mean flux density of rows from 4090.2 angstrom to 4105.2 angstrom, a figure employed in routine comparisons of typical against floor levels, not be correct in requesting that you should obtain 15.4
